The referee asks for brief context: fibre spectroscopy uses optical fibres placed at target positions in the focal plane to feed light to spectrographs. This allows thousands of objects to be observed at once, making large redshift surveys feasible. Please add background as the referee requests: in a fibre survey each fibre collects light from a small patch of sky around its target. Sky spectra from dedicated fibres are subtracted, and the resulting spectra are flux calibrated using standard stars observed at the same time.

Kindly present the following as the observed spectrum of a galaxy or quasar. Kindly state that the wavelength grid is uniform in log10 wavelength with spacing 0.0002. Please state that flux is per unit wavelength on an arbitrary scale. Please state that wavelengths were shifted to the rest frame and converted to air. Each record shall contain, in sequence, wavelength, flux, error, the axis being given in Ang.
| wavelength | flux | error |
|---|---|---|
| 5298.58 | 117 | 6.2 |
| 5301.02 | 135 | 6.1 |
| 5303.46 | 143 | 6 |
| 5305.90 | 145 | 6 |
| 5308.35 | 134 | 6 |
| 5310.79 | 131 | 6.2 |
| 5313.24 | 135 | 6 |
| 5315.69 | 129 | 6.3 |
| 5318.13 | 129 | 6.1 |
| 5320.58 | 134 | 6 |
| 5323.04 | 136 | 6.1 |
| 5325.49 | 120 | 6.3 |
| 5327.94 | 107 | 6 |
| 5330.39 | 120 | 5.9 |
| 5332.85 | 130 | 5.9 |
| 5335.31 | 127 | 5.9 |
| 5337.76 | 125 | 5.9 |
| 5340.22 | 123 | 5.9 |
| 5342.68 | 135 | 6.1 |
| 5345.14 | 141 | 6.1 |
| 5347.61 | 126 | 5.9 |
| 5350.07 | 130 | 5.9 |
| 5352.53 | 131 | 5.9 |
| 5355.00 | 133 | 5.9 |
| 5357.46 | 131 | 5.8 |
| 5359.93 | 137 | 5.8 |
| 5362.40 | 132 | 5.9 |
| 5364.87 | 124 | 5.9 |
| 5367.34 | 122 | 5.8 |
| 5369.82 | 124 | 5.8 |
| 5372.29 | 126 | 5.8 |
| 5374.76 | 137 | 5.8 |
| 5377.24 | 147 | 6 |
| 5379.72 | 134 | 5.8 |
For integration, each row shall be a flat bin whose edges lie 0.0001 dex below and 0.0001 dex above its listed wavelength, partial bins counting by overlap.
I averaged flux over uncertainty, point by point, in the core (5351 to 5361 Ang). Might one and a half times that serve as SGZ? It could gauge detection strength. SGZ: 34.1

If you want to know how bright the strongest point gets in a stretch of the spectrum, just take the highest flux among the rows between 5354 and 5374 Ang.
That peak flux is 137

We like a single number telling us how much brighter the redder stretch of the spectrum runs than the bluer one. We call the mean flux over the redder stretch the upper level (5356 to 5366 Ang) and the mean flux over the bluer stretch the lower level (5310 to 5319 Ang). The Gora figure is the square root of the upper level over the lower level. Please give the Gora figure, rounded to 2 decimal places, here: 1.00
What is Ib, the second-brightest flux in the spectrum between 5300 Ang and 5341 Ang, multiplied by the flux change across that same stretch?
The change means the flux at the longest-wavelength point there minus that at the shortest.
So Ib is -1716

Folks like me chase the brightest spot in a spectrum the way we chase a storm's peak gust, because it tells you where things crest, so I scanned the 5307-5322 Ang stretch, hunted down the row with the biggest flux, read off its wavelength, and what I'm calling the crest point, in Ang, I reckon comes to 5313.24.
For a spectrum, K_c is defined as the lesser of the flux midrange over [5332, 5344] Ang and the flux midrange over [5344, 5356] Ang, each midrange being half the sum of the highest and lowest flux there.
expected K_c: 129.0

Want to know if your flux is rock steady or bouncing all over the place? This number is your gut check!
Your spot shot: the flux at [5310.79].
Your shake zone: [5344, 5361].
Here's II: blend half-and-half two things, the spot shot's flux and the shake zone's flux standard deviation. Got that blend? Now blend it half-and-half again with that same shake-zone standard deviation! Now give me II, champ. 36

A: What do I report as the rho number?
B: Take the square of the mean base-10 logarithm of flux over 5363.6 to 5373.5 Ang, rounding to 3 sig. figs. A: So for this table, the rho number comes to 4.38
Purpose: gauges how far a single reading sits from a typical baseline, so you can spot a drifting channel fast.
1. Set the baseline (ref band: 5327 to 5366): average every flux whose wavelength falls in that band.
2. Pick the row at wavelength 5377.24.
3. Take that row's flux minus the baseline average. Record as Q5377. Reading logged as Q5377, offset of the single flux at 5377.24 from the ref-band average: 19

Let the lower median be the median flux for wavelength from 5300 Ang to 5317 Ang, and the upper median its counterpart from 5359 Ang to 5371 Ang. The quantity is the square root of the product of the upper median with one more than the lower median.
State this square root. 130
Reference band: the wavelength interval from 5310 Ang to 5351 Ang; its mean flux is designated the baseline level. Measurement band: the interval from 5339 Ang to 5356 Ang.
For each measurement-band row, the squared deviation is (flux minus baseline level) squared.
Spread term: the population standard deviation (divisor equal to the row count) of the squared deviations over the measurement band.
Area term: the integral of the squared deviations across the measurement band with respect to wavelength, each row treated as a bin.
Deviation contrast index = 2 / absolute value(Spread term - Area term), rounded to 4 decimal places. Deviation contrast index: 0.0031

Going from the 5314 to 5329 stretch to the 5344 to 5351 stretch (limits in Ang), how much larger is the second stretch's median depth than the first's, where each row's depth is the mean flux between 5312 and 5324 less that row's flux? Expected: -1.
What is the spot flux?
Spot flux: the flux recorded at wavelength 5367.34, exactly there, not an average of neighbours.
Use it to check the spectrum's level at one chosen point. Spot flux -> 122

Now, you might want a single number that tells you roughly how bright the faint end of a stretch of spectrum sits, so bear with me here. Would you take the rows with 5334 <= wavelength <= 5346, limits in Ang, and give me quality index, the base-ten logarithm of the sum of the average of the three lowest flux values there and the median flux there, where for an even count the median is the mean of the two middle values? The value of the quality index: 2.40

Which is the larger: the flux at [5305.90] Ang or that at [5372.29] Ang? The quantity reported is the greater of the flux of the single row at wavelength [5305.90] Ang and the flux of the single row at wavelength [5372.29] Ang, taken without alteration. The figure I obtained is 145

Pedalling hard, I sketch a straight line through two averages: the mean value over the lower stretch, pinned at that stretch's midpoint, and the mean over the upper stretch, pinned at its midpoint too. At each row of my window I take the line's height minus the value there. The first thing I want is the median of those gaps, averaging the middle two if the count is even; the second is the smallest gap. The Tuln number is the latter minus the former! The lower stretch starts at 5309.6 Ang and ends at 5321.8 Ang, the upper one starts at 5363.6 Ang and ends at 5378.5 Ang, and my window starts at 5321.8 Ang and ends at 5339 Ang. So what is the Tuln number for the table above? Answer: -10.6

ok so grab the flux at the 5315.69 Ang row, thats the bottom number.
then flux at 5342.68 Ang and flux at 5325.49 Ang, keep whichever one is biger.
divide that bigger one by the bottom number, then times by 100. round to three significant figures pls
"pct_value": 105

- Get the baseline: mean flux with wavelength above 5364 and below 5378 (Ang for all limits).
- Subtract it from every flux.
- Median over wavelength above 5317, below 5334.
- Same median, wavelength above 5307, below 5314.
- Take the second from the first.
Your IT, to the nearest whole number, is -5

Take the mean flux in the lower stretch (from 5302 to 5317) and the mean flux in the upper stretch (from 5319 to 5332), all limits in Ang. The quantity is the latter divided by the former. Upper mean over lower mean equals 0.91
